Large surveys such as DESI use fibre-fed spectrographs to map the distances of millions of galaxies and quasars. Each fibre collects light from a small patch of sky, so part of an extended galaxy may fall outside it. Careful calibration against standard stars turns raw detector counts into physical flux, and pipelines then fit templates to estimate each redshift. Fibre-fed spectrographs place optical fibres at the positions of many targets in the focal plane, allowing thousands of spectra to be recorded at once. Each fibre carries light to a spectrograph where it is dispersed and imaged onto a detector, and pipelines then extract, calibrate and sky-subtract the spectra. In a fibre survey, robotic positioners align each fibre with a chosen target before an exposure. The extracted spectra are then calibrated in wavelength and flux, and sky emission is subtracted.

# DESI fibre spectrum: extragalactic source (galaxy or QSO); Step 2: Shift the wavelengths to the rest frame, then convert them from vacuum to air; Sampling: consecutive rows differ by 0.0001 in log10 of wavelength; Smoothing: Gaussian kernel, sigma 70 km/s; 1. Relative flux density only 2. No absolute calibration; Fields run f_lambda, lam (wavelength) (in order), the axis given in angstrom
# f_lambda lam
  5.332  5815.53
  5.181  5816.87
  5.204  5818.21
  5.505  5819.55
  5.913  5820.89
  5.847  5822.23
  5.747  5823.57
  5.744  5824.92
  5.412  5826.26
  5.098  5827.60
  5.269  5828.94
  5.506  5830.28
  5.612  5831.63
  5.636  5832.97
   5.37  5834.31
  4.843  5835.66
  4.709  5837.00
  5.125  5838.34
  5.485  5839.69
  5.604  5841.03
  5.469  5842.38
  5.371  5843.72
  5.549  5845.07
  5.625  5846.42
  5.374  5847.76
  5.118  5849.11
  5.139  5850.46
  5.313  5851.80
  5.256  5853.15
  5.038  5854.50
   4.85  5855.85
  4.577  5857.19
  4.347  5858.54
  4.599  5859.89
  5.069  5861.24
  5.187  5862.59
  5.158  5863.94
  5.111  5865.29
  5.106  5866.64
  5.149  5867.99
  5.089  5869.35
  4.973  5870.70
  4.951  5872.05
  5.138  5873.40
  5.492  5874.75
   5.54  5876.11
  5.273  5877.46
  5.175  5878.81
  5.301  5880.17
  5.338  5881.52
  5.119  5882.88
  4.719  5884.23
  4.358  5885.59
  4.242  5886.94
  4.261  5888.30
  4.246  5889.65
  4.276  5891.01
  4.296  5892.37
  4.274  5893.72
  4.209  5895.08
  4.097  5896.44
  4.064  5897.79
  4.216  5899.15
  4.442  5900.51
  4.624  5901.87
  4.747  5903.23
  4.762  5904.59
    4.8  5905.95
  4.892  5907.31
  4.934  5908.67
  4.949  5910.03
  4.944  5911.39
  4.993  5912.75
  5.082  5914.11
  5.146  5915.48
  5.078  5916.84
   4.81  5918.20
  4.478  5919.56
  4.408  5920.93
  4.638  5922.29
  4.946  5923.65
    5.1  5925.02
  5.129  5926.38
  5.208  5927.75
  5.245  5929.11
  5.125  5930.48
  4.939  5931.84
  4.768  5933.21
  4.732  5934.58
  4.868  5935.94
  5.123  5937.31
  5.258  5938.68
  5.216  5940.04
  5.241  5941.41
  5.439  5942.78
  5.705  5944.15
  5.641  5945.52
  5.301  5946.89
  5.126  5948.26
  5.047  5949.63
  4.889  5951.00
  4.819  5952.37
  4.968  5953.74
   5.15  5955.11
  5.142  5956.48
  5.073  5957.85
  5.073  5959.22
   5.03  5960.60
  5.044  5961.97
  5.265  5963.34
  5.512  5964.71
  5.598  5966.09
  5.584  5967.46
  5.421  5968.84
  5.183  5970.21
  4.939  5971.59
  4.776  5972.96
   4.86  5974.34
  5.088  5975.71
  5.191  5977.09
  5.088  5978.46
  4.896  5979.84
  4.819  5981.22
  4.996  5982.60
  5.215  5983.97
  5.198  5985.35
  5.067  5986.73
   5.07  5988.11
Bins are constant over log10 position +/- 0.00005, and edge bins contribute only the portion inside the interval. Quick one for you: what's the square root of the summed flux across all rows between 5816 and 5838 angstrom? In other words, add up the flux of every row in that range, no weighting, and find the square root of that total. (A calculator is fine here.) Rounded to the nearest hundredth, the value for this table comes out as 9.31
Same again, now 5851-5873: 8.93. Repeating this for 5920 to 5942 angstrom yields 8.94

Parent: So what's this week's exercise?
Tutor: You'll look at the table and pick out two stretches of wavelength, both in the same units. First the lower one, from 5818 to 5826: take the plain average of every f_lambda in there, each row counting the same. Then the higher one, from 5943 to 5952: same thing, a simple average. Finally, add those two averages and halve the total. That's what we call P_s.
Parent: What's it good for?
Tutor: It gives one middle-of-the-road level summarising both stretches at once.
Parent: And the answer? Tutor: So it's 5.47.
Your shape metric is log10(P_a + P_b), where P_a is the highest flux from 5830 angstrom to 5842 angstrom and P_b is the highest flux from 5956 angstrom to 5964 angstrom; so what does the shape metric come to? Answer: 1.04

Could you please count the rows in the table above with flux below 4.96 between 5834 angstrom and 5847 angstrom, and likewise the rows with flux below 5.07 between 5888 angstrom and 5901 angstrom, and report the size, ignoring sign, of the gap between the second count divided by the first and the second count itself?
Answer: 5.0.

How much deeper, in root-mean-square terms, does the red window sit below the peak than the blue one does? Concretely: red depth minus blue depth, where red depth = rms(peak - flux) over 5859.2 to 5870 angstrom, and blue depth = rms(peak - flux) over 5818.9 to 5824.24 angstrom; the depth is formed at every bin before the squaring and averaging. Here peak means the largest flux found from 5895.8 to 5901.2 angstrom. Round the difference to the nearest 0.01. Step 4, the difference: -0.68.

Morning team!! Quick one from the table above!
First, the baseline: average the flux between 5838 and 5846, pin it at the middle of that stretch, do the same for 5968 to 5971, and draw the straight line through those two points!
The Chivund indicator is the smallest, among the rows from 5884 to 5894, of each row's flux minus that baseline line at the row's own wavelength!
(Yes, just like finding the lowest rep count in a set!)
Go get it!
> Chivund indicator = -1.15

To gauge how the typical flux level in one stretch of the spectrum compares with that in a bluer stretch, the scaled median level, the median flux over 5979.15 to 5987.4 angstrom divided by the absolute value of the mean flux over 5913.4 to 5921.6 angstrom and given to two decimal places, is 1.04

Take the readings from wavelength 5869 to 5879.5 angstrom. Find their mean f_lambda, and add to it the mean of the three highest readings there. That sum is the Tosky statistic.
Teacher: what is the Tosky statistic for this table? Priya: 10.6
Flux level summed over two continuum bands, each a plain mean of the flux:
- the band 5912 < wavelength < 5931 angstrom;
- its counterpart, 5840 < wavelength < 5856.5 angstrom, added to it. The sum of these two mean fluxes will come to 10.3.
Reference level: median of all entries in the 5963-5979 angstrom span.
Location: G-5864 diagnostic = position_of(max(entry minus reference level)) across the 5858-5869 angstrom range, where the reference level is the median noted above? 5862.59 angstrom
